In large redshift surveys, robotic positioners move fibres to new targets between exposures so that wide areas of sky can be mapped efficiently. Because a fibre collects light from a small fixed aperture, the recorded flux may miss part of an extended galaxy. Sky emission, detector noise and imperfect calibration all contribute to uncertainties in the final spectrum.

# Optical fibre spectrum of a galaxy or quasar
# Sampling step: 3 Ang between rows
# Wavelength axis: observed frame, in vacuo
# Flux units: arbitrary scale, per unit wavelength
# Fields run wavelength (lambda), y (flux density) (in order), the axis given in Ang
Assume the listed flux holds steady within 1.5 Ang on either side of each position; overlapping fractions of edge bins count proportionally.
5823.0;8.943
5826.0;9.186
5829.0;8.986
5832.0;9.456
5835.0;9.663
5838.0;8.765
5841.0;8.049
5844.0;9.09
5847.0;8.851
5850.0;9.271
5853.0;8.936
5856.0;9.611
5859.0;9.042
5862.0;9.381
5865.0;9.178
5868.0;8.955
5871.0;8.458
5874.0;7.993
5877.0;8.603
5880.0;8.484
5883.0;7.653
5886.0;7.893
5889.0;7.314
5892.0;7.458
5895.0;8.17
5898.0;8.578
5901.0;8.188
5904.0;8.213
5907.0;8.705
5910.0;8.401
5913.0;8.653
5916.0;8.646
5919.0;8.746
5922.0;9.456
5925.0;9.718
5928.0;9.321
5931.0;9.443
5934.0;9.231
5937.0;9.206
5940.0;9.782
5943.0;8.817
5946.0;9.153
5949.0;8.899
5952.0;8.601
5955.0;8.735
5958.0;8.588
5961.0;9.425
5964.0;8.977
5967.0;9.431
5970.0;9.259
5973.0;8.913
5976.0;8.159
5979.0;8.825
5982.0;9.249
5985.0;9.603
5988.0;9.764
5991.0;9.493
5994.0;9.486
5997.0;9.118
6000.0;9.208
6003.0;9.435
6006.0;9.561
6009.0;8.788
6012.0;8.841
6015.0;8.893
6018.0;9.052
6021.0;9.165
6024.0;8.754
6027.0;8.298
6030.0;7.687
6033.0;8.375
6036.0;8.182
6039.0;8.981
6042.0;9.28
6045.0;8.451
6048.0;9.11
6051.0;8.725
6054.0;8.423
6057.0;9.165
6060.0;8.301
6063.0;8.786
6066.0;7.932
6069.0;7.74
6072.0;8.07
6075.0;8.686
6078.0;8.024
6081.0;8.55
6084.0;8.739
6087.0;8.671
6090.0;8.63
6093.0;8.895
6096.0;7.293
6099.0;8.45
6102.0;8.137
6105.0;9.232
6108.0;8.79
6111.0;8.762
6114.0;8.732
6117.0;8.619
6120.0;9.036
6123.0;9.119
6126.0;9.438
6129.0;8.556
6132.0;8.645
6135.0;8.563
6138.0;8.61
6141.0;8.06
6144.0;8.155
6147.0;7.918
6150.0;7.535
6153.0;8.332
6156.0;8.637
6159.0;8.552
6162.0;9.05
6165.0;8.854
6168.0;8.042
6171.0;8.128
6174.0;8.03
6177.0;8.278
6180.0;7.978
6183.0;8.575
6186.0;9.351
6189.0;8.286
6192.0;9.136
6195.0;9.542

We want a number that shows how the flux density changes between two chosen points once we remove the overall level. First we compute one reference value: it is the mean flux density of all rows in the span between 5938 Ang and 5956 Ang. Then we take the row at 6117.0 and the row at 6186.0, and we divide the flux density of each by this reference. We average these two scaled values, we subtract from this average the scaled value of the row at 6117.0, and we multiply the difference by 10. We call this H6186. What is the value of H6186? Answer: 0.4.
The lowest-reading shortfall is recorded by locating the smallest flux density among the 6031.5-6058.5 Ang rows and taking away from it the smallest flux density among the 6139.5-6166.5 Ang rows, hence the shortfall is 0.6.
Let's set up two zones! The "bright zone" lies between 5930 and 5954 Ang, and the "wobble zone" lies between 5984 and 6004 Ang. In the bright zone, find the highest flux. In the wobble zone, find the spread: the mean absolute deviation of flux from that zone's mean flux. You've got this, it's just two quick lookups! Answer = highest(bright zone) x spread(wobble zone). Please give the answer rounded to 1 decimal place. 1.6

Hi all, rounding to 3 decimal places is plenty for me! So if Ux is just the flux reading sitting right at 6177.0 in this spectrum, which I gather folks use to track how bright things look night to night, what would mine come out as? 8.278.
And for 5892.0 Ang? 7.458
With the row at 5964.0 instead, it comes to 8.977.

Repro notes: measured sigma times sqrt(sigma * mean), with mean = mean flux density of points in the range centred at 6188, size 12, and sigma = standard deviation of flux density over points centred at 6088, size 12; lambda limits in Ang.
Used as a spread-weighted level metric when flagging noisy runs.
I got 0.1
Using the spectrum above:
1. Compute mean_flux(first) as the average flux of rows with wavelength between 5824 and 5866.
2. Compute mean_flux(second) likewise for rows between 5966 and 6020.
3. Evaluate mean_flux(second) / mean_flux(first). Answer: 1.01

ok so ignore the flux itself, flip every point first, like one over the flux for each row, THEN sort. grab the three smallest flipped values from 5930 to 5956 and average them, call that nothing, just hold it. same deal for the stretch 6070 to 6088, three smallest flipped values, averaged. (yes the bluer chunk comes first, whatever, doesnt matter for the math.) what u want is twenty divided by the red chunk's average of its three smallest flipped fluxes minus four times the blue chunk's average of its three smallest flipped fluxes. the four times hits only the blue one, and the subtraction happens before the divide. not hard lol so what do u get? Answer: -65.2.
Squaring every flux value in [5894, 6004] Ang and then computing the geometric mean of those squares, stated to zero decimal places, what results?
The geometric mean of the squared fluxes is 81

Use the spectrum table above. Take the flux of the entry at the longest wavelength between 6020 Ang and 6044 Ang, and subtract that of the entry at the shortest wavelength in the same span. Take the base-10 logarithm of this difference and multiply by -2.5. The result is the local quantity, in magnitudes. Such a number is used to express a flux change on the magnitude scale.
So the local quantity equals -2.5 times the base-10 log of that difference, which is 2.3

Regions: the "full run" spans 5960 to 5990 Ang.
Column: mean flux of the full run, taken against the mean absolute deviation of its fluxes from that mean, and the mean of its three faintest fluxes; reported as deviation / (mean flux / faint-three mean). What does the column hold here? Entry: 0.333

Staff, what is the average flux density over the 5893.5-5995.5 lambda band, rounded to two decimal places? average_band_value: 9.00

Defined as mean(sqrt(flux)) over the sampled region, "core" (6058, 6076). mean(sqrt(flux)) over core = 2.87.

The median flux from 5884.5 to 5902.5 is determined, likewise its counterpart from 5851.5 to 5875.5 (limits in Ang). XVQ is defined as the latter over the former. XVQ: 1.12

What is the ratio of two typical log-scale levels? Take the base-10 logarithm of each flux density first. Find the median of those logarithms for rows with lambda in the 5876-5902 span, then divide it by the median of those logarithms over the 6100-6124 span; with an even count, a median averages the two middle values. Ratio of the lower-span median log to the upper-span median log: 0.967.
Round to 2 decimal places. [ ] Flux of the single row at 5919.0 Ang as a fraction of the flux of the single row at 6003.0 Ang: 0.93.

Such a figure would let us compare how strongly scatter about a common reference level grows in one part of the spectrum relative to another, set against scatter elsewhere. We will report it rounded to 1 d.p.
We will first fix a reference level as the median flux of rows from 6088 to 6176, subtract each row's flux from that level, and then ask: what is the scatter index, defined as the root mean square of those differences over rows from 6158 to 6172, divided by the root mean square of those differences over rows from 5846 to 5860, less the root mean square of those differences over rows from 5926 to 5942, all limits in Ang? -0.1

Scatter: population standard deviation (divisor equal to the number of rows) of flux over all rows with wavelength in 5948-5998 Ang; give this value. 0.417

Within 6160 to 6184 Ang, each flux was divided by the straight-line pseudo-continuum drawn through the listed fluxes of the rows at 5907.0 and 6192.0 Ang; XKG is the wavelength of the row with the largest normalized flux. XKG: 6162.0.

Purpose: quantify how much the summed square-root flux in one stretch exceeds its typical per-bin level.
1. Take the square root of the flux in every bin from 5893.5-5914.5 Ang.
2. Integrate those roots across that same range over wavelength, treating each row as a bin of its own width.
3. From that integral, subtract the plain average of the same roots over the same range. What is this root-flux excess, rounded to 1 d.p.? 58.0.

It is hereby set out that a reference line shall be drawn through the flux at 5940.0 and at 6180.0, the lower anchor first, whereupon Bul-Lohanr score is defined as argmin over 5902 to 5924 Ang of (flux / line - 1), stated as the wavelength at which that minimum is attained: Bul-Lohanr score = 5904.0 Ang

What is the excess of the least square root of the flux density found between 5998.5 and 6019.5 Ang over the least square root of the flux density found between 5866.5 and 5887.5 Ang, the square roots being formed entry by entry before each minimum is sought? 0.20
